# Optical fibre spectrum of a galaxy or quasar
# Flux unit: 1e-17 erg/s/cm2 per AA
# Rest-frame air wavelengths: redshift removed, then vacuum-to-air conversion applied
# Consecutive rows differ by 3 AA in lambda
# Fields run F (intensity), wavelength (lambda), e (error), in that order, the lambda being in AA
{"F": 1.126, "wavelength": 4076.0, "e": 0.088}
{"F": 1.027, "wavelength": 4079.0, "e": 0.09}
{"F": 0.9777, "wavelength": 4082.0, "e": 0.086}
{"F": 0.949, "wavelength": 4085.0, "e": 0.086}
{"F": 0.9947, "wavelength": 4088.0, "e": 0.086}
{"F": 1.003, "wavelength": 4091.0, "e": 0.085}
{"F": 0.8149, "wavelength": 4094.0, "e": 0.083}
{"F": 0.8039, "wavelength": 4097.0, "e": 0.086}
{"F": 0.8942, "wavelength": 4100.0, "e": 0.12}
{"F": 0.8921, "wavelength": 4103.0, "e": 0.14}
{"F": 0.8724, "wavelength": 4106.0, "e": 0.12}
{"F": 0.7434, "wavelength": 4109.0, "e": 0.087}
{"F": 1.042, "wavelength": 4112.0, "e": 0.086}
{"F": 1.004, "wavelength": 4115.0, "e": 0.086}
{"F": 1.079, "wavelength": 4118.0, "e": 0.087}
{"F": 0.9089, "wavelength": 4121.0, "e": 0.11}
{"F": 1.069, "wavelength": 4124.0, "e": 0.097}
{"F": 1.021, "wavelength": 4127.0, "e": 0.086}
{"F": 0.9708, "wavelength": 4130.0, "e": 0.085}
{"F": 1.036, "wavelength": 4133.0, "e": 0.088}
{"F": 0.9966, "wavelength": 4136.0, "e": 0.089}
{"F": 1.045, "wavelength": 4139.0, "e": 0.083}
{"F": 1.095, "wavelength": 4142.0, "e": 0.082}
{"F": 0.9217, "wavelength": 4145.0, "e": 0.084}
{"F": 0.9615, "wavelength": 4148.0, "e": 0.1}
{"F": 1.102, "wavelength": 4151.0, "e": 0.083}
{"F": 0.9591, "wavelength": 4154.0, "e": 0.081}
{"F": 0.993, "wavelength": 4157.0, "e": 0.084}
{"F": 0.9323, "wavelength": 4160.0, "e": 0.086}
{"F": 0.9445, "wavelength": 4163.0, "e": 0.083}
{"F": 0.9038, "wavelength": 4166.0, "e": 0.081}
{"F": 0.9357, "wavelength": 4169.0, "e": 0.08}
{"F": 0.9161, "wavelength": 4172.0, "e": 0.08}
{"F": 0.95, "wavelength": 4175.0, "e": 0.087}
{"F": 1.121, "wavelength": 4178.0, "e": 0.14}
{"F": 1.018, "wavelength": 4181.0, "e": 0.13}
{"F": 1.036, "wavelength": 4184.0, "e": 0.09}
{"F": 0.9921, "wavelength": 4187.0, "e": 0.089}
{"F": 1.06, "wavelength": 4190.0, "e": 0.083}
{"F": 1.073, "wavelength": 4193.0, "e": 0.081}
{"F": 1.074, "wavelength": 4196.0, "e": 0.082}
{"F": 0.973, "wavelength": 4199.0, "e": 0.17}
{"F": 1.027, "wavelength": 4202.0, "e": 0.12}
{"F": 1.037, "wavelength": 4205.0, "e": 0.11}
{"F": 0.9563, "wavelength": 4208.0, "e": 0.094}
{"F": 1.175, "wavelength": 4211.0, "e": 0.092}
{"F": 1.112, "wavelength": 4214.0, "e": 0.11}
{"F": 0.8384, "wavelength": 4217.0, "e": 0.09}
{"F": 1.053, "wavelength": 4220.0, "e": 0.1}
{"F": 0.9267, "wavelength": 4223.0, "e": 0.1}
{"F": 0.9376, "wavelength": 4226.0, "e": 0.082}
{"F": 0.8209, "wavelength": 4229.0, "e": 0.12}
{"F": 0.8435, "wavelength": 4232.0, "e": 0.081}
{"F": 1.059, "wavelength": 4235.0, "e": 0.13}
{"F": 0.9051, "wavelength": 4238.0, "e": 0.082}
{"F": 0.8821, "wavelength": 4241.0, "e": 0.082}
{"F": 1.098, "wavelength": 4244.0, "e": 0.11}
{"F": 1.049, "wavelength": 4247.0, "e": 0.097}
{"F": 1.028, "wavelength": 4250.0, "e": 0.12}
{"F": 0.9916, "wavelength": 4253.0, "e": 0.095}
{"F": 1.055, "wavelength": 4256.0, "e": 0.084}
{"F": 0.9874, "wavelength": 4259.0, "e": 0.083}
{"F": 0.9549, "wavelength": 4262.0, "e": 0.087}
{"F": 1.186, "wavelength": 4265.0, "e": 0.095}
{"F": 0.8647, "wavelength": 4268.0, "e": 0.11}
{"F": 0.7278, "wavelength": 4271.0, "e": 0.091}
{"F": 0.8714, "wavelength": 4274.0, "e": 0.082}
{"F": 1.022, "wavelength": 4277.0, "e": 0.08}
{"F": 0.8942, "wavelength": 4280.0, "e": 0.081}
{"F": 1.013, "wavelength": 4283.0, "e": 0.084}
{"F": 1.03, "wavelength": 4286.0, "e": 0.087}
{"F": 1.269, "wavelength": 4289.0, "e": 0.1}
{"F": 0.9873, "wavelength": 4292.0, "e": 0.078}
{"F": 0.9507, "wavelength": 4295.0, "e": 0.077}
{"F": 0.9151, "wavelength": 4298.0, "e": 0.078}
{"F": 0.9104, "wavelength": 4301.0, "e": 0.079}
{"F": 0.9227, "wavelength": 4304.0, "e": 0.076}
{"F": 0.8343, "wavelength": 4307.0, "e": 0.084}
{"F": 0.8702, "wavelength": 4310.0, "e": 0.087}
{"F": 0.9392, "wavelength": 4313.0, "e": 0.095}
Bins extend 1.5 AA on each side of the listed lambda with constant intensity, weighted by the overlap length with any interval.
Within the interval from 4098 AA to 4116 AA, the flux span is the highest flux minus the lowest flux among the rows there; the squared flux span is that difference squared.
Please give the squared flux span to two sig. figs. 0.089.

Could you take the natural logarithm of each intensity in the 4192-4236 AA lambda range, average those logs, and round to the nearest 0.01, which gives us -0.01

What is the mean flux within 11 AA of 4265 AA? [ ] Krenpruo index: 0.95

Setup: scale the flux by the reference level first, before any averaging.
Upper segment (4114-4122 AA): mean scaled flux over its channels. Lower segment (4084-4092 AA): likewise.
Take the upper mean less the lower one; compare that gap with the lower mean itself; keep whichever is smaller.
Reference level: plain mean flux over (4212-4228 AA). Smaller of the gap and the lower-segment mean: 0.02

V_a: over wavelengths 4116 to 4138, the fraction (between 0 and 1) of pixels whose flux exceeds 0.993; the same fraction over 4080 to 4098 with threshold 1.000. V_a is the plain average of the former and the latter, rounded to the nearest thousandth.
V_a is 0.440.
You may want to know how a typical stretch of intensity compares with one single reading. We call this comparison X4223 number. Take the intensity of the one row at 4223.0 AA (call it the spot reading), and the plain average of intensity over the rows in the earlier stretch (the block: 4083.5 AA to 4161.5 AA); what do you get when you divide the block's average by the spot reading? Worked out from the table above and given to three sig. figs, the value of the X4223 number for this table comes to 1.04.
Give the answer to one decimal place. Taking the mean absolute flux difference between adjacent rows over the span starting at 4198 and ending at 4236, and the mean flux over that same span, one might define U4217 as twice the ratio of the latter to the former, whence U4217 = 16.7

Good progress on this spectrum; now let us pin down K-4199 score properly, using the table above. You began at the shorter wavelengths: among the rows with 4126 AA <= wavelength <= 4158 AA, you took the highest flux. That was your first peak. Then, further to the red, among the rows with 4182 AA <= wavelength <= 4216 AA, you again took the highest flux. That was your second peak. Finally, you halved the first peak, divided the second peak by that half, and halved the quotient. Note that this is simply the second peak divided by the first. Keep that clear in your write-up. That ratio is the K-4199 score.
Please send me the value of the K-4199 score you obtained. 1.066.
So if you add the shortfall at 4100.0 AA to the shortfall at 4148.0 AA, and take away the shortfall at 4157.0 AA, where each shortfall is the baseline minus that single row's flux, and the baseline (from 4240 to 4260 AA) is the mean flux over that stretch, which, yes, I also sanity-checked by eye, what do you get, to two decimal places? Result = 0.15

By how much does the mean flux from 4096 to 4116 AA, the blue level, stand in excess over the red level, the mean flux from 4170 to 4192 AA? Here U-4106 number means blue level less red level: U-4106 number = -0.12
